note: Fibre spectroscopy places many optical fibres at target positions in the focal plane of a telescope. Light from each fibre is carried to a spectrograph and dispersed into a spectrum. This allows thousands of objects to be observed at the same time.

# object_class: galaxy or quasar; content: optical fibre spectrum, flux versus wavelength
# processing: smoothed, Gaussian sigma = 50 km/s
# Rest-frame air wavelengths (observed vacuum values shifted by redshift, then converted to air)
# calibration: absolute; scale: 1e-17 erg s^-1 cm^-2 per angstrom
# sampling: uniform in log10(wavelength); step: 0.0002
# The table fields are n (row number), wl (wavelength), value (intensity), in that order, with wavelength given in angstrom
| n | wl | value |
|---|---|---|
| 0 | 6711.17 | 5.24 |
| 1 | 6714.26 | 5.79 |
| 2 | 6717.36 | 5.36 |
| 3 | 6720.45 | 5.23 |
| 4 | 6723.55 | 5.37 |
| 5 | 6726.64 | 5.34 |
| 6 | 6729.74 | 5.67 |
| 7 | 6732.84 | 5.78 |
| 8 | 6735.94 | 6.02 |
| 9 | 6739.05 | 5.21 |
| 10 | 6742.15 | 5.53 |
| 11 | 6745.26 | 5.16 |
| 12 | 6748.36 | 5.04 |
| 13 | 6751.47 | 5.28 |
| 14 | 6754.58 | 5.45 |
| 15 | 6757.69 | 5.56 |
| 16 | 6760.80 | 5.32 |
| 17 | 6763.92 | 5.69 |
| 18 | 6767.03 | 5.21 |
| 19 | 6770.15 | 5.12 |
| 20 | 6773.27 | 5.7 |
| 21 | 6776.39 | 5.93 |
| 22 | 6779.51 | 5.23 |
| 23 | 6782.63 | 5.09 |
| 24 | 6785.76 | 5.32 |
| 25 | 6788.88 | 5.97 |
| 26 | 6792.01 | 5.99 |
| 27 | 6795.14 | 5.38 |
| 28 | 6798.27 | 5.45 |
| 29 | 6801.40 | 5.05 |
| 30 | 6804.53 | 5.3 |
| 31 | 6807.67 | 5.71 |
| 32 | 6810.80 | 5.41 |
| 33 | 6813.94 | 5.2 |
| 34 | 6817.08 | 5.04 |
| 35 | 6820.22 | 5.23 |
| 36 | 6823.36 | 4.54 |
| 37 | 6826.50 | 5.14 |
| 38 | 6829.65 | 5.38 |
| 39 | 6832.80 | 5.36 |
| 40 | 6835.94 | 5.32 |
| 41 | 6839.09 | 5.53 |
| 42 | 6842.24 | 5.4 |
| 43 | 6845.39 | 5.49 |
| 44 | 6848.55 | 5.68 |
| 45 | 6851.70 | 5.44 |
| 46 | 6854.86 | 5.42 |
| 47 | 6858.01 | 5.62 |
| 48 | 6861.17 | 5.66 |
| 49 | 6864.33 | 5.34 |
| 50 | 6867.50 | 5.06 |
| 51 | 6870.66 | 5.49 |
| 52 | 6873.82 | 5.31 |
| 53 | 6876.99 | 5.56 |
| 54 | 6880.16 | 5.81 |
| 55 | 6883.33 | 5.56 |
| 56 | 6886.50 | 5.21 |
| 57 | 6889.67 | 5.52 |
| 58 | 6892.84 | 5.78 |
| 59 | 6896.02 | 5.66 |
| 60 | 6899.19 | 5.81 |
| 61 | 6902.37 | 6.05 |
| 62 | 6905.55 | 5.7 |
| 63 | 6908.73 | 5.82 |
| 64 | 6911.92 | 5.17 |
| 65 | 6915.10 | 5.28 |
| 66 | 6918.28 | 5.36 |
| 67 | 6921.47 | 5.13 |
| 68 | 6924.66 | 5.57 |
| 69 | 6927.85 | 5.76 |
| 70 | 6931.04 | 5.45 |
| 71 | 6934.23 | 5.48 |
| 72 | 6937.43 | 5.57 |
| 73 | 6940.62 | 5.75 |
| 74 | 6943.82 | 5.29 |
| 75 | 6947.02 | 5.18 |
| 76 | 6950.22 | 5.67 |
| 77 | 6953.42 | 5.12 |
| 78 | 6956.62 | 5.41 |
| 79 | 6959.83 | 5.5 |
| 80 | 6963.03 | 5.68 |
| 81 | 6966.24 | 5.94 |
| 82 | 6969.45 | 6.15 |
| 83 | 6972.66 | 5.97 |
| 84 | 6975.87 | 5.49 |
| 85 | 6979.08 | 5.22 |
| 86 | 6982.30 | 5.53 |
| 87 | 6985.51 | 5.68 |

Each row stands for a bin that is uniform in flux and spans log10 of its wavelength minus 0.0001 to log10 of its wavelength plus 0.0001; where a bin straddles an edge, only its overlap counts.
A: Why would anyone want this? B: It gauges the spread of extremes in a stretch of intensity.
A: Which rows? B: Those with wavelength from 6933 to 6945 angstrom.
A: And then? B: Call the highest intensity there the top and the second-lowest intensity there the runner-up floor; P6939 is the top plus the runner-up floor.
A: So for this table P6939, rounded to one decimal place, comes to 11.2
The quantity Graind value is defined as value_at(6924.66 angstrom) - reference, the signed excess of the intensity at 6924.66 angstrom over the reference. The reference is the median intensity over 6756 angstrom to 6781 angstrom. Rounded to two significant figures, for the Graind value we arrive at 0.13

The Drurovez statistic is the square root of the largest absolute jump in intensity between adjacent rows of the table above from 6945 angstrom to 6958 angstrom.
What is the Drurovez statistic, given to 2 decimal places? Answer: 0.74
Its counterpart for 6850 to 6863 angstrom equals 0.45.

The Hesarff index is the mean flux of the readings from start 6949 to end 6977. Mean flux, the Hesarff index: 5.66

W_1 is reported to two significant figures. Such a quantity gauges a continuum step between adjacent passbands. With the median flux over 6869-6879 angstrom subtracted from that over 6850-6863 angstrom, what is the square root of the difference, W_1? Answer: 0.20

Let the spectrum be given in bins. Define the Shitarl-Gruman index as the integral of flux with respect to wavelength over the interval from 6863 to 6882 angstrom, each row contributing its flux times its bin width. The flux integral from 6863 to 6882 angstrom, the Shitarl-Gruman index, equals 103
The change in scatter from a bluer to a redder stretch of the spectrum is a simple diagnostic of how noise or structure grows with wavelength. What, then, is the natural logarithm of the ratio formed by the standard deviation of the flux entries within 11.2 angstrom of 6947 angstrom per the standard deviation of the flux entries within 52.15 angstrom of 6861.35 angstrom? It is -0.2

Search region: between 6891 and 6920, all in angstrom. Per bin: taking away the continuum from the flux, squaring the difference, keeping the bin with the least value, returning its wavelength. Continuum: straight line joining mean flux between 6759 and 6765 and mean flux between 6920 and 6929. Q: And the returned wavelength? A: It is 6918.28 angstrom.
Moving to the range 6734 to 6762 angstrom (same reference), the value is 6742.15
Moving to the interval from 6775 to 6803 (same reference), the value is 6798.27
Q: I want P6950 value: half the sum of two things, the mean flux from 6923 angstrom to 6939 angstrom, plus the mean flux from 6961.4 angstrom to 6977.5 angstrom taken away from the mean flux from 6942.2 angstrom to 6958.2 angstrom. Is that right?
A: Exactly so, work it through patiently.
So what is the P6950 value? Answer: 2.53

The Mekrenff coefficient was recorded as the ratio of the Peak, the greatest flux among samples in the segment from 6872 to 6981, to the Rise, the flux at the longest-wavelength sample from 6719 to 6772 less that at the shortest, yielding -56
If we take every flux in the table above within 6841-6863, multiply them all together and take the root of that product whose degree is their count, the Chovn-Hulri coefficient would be 5.53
